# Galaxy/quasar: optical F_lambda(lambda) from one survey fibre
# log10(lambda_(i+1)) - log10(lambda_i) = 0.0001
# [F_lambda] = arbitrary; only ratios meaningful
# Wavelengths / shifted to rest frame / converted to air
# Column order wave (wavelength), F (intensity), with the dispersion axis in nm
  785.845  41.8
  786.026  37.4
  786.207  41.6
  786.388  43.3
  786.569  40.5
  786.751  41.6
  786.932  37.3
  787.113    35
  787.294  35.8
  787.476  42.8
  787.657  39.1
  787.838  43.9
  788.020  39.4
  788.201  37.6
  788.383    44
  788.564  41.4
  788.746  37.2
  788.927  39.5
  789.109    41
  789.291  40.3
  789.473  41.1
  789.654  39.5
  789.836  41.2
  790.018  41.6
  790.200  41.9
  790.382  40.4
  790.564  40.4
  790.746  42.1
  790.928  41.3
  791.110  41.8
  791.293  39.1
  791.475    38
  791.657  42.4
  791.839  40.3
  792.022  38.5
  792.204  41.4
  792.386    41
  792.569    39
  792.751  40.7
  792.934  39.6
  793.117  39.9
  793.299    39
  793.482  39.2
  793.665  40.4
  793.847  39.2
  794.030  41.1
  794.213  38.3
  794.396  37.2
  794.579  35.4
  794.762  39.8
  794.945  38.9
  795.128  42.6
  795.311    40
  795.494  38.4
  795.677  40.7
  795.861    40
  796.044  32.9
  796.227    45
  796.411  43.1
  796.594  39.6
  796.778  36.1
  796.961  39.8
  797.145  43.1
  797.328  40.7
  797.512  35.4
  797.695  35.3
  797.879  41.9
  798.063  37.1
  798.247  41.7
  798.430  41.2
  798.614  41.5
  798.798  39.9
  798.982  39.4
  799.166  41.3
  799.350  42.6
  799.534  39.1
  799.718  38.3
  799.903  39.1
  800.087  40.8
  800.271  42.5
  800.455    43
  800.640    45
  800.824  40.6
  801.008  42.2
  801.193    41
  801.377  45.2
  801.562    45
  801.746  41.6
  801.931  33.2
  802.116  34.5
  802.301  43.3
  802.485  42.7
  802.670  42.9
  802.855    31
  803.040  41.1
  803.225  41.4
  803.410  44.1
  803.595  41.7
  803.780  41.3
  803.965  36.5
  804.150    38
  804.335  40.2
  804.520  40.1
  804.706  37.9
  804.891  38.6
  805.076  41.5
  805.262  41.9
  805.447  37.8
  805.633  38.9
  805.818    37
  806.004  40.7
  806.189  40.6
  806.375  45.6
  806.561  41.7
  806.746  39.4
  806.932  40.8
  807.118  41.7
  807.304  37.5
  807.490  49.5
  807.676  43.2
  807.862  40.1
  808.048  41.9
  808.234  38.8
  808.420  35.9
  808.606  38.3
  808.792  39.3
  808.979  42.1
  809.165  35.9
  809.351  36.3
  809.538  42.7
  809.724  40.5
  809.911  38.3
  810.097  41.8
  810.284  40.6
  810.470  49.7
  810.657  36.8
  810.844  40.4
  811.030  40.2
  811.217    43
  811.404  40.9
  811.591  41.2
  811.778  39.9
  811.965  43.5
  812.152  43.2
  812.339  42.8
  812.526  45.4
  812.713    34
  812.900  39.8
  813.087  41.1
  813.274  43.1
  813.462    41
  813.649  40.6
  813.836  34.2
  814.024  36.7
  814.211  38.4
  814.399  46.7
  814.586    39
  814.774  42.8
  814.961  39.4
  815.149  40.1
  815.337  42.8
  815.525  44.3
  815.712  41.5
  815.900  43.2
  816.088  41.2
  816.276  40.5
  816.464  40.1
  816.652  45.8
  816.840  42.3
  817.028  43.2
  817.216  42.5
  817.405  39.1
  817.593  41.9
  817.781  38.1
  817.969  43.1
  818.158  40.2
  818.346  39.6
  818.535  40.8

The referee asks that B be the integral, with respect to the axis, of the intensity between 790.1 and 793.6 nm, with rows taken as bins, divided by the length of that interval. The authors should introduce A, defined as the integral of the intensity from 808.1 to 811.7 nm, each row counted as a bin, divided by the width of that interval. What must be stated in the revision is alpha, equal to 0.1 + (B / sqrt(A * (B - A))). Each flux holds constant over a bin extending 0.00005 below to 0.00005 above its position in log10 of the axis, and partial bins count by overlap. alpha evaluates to 16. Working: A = 40.2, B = 40.31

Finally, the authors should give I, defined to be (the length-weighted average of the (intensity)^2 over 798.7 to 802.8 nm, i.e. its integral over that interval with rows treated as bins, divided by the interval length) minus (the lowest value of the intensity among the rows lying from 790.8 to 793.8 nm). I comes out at 1650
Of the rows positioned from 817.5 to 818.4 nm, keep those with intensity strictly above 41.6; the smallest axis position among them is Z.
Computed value 817.593 nm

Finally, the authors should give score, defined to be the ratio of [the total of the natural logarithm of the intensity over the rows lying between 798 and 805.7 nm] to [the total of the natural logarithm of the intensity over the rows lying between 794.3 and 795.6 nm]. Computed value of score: 6.1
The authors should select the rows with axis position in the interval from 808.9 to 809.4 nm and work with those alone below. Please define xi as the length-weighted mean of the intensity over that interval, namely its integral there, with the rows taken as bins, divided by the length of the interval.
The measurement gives 38.2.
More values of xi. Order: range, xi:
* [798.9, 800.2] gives 40.1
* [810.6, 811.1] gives 39.3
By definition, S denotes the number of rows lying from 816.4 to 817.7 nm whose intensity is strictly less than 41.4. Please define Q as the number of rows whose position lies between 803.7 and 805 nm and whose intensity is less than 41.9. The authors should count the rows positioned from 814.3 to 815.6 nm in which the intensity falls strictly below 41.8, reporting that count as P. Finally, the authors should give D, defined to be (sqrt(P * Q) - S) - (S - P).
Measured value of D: 3.6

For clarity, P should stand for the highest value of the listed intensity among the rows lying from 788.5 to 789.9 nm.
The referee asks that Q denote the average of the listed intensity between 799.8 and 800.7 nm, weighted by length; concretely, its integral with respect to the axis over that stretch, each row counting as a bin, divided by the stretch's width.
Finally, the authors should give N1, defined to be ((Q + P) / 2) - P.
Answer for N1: 0.2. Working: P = 41.4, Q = 41.9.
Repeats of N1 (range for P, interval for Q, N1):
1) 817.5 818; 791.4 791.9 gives -1.4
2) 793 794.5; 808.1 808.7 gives -1.6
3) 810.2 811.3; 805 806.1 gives -5.0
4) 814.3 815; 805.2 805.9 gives -3.9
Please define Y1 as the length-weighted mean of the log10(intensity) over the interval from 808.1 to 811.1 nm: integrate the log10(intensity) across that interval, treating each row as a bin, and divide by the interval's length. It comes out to 1.60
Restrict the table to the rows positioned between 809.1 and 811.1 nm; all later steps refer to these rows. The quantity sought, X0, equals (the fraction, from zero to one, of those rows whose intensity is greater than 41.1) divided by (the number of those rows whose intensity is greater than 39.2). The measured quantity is 0.039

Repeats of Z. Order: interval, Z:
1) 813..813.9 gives 813.274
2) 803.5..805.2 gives 803.595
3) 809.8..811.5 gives 810.097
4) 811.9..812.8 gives 811.965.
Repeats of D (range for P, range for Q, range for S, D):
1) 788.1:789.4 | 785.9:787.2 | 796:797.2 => 4.0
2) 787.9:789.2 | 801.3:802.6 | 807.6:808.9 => 0.2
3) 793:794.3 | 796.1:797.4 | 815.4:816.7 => 6.3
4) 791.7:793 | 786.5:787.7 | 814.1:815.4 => 5.5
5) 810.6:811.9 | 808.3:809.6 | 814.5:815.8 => 5.5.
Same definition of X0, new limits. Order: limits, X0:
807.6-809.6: 0.061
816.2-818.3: 0.061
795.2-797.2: 0.034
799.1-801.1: 0.068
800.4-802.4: 0.071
